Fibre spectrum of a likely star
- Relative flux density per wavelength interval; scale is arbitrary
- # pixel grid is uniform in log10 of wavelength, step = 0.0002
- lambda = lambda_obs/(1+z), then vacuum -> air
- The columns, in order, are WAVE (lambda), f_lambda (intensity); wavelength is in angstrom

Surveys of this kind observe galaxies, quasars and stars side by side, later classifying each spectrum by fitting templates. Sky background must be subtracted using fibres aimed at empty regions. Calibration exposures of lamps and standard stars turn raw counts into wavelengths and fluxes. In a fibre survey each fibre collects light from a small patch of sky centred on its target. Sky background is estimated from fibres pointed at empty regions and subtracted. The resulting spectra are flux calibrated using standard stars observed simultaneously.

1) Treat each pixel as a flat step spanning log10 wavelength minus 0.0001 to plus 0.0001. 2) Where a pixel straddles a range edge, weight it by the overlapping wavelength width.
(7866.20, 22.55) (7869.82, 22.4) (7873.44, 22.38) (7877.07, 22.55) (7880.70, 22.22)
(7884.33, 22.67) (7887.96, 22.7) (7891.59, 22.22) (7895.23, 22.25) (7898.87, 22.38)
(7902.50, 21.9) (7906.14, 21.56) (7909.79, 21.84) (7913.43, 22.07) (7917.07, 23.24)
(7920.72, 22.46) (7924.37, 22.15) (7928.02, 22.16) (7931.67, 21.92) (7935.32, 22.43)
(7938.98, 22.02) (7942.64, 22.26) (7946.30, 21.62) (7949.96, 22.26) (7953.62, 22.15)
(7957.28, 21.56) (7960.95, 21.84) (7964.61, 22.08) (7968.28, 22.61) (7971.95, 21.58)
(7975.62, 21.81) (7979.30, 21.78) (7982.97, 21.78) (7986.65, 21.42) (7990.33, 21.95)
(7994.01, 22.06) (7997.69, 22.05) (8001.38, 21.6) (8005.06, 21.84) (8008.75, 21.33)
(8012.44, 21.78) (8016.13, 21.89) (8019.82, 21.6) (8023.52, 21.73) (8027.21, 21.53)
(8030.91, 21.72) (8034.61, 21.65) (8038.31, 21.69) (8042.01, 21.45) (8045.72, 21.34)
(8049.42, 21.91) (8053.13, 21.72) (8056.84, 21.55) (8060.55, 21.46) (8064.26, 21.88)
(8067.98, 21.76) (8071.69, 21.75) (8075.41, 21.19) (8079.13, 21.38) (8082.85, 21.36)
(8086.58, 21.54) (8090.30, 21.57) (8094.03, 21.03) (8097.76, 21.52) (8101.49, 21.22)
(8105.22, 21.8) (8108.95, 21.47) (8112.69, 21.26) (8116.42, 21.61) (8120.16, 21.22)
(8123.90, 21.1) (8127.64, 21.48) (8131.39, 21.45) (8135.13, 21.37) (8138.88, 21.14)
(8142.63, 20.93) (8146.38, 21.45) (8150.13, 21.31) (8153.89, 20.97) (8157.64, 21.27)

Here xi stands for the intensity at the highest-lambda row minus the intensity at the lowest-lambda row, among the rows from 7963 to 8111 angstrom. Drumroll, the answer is -0.61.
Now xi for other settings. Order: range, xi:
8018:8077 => -0.41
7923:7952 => 0.11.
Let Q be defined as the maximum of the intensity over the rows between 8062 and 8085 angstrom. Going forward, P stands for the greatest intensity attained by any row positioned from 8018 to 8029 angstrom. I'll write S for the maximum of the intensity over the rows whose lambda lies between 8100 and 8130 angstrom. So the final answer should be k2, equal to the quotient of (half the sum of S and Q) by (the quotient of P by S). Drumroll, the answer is 21.9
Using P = 21.73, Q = 21.88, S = 21.8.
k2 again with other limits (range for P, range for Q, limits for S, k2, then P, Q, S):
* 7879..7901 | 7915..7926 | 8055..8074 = 21.7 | 22.7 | 23.24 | 21.88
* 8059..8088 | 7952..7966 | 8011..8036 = 22.0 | 21.88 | 22.15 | 21.89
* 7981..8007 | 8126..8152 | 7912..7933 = 23.6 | 22.06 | 21.48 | 23.24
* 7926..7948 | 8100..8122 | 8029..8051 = 21.3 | 22.43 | 21.8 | 21.91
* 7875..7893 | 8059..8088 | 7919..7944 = 21.9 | 22.7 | 21.88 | 22.46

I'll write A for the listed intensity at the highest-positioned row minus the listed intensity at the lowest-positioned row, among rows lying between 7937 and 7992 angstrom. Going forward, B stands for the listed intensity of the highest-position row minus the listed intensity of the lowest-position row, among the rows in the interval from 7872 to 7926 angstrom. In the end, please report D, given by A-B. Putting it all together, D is 0.2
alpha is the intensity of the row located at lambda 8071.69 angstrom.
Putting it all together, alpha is 21.75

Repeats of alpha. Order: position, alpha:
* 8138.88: 21.14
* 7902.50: 21.9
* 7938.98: 22.02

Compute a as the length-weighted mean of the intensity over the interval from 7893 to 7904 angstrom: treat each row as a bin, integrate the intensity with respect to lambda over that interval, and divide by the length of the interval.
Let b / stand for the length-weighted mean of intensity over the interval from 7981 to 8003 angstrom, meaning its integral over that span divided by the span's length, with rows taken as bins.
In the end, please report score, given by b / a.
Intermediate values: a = 22.19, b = 21.8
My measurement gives 0.98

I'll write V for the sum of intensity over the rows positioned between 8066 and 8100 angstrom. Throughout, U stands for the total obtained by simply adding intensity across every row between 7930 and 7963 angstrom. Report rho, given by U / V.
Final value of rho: 1.03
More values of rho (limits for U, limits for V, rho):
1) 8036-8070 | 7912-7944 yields 0.97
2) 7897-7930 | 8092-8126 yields 1.04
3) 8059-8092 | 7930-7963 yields 0.98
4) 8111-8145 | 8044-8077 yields 0.98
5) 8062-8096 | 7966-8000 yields 0.98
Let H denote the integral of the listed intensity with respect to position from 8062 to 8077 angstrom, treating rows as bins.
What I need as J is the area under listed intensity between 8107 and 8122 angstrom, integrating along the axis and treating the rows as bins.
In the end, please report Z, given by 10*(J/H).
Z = 9.9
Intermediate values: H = 324.8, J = 321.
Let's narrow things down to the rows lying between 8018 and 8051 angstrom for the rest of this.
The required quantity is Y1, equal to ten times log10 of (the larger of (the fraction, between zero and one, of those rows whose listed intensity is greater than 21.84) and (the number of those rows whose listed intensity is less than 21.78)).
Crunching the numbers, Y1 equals 9.0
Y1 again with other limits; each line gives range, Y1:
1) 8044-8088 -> 10.0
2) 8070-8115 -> 10.4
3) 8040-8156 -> 14.5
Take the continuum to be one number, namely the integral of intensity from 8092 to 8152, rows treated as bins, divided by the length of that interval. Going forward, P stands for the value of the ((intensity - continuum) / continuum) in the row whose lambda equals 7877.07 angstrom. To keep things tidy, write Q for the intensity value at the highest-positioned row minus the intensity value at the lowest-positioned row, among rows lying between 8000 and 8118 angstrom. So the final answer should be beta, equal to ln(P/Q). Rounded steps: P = 0.057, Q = 0.01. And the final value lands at 1.7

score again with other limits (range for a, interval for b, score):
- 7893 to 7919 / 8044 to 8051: 0.98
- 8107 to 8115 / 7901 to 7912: 1.02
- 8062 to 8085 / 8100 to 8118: 1.00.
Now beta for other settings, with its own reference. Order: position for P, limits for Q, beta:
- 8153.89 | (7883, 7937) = -2.6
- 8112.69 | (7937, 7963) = -3.9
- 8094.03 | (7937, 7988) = -3.7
